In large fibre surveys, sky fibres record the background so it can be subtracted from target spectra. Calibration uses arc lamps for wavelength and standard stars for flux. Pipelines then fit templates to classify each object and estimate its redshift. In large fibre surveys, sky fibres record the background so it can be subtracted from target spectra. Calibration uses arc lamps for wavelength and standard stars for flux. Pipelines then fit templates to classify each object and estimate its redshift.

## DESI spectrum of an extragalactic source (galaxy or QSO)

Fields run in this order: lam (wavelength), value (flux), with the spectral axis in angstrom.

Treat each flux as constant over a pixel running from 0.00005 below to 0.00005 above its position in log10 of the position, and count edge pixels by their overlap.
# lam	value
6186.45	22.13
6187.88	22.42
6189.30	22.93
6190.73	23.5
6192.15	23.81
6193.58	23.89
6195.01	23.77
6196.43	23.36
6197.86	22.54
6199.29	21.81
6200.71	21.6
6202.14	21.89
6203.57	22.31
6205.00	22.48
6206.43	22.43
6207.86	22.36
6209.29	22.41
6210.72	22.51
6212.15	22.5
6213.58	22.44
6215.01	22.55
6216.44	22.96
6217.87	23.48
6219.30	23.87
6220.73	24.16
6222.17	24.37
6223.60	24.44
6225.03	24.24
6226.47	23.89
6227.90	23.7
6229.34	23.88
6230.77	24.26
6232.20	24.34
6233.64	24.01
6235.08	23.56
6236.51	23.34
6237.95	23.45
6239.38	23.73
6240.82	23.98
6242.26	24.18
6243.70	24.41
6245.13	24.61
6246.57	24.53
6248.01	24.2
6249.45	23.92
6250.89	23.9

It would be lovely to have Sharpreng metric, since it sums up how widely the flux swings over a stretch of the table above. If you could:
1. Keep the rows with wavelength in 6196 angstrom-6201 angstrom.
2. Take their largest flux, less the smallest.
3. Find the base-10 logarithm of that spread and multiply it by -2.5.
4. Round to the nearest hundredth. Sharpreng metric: -0.61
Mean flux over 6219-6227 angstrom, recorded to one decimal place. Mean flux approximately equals 24.2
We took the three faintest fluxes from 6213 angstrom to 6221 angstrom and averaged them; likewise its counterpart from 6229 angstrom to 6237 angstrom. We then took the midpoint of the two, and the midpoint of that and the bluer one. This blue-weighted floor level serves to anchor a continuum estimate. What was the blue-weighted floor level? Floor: 22.9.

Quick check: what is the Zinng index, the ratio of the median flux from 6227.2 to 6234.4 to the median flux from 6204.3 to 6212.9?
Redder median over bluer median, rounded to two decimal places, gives 1.07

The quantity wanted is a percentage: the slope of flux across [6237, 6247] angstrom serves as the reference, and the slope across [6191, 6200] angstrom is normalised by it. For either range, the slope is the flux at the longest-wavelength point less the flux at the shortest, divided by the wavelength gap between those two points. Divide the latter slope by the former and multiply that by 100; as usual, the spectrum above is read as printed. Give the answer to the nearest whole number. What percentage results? -224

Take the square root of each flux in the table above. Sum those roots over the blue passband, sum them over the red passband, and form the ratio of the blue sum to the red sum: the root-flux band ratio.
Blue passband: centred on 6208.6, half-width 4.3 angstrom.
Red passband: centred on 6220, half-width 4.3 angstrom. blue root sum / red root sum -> 0.97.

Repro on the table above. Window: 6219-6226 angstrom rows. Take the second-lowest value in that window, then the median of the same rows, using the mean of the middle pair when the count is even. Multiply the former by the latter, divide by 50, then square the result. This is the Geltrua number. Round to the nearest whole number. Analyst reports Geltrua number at 137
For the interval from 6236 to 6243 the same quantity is 124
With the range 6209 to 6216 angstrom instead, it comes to 102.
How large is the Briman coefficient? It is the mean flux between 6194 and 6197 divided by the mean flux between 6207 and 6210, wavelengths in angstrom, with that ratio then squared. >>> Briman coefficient 1.11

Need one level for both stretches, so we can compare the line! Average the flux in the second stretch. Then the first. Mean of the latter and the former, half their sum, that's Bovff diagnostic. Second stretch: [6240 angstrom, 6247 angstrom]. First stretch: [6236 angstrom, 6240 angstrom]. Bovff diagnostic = 23.9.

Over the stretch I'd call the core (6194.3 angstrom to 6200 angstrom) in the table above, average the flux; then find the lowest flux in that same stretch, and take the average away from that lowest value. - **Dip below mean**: -1.1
